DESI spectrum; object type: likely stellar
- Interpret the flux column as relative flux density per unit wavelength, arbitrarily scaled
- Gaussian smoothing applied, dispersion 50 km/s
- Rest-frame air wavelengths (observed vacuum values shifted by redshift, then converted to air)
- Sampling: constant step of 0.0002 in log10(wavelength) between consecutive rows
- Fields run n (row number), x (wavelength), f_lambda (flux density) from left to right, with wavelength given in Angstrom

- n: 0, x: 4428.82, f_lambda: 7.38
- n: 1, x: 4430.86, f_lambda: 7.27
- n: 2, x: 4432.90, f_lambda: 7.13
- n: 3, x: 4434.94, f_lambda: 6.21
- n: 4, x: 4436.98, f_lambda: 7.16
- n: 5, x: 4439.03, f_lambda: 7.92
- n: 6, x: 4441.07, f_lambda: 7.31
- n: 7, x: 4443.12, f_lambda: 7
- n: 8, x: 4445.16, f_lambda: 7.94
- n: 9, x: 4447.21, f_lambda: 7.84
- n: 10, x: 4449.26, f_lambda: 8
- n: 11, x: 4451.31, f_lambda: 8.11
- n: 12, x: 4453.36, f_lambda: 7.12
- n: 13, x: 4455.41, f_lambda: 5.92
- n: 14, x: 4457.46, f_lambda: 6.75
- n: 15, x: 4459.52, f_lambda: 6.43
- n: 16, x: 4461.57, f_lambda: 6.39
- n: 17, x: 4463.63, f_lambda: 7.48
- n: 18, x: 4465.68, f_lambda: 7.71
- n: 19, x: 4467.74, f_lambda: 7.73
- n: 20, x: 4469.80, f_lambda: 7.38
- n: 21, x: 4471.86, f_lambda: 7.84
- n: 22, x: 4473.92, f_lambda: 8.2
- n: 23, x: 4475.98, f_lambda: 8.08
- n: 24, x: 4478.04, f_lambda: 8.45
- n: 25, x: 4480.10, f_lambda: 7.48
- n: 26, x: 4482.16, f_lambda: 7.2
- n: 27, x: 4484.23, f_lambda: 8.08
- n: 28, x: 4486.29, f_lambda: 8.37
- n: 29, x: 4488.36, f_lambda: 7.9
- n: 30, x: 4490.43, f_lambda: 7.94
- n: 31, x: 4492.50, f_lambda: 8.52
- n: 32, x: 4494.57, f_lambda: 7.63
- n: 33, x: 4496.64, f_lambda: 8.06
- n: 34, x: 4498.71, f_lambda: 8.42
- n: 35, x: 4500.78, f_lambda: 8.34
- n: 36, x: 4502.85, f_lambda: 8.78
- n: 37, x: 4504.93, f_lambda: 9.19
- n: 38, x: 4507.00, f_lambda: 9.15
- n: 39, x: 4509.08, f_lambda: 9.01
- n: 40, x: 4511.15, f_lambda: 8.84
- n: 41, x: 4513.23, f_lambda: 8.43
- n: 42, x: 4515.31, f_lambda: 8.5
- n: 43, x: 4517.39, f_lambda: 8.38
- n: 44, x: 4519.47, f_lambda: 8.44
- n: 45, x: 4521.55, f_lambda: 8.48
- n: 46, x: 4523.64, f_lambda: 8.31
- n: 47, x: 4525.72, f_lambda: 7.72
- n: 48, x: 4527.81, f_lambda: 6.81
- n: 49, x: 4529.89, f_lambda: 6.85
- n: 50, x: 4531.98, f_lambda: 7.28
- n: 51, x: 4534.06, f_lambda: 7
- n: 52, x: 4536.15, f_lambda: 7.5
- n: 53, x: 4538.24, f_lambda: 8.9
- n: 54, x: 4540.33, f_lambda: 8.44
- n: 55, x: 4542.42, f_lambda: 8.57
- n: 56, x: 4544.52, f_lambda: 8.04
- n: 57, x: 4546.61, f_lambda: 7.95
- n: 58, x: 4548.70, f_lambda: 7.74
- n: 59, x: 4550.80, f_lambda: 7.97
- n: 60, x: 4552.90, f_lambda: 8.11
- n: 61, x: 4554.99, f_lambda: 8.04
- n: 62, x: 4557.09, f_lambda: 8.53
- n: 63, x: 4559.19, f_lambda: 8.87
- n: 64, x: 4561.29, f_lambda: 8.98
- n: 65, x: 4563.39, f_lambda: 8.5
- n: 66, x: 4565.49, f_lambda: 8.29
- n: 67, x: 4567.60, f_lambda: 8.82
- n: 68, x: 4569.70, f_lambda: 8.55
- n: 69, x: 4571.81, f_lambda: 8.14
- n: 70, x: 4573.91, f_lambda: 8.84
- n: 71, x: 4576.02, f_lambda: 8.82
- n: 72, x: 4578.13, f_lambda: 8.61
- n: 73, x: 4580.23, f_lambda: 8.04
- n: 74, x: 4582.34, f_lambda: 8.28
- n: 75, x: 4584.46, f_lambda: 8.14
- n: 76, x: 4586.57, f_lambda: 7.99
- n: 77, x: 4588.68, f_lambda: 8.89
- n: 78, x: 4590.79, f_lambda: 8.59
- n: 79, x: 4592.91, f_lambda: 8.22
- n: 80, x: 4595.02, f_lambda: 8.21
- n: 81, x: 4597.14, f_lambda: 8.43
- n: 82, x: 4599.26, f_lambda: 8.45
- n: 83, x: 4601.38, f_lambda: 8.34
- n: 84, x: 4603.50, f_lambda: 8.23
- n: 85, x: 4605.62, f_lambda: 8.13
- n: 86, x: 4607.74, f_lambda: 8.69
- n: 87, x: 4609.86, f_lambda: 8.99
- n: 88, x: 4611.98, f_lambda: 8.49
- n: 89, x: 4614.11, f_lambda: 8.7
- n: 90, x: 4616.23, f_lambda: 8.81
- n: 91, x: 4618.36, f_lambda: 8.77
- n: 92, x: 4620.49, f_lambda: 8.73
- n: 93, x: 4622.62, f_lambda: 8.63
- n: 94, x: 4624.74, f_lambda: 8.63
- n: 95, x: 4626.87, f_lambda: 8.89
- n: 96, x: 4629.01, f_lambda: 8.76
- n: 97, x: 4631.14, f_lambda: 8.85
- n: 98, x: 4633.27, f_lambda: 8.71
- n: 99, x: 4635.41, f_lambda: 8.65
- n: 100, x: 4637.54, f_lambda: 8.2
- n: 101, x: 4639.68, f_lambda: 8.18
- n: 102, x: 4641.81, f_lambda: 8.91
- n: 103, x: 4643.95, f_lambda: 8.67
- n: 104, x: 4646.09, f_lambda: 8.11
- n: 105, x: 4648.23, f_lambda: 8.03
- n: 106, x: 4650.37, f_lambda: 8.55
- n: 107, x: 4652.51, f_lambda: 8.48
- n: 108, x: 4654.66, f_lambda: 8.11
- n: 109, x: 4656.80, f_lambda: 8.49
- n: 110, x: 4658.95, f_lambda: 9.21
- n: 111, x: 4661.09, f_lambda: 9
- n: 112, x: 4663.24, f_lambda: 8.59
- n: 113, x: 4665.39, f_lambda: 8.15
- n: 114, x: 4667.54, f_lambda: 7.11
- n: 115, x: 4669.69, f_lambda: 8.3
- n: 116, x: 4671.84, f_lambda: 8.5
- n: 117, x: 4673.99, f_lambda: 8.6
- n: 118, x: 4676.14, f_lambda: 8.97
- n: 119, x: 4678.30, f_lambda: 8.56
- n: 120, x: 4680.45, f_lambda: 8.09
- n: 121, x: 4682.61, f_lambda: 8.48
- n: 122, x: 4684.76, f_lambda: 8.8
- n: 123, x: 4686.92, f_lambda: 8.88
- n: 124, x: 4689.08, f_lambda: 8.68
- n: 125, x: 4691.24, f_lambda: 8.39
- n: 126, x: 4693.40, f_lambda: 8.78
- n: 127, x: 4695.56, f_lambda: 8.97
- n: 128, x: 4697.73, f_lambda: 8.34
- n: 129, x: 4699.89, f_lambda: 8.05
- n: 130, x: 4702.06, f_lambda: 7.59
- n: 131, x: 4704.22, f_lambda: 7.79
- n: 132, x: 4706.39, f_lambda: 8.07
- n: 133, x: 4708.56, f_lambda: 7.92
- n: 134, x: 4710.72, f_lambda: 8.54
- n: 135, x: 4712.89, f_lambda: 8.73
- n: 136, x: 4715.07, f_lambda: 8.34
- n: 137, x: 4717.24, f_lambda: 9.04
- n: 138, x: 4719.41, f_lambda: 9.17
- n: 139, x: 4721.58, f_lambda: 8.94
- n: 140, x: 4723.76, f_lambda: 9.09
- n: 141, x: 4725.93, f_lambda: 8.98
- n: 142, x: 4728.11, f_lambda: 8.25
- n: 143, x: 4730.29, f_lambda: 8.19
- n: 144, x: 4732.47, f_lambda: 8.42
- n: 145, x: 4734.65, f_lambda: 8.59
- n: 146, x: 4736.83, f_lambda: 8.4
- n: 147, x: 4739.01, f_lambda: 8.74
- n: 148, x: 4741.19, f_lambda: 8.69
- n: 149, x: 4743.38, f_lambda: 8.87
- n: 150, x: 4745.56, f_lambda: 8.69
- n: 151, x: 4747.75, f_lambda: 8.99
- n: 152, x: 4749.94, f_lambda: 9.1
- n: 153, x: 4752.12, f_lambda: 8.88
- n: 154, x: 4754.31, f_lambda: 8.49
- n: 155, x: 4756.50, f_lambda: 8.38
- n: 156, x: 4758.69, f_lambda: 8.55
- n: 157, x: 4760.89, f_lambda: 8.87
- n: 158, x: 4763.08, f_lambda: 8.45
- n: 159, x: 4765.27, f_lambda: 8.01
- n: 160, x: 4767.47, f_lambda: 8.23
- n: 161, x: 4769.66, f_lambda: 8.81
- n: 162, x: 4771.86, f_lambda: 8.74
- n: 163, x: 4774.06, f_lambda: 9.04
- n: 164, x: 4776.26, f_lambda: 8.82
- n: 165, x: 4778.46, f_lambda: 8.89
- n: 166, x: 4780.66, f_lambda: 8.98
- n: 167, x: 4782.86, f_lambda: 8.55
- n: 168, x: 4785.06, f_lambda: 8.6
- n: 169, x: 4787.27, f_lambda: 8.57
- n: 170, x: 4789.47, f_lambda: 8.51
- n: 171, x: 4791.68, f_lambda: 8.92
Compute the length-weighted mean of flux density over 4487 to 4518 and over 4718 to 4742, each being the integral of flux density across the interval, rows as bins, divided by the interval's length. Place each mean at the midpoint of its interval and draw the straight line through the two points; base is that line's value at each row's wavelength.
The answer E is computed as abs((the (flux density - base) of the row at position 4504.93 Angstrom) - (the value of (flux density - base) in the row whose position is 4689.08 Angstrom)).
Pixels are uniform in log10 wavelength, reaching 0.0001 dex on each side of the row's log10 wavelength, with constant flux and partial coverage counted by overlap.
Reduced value 0.7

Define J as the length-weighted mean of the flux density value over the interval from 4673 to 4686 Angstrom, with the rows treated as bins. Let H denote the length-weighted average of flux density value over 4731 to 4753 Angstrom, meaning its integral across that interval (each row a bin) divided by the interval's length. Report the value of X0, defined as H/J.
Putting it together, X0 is 1.02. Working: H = 8.73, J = 8.59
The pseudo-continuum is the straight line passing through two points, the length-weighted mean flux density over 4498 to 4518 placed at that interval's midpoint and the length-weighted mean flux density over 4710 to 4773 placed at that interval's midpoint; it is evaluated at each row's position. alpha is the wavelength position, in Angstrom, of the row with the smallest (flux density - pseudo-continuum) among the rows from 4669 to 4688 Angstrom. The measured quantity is 4680.45 Angstrom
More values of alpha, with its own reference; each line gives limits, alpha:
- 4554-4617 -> 4586.57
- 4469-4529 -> 4527.81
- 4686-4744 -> 4702.06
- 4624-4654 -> 4648.23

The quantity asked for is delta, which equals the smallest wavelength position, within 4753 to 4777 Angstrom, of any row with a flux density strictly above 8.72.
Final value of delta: 4760.89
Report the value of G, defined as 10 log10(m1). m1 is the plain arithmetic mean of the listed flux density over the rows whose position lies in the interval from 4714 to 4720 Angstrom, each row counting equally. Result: 9.47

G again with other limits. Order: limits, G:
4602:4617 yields 9.33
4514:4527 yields 9.19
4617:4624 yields 9.40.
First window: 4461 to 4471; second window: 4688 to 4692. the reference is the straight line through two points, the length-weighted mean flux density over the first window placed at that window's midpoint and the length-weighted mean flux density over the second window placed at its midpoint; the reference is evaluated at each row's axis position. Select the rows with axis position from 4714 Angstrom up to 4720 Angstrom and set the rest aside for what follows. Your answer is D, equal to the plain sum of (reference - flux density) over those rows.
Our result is -0.5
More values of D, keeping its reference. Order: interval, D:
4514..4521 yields -2.4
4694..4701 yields 0.4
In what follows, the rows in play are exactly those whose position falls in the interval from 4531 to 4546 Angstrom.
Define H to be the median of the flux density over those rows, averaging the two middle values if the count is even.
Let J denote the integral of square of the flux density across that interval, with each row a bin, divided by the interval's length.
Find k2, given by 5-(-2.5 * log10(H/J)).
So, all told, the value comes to 2.75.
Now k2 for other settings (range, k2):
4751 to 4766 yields 2.67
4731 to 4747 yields 2.67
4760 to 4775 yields 2.68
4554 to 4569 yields 2.66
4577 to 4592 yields 2.68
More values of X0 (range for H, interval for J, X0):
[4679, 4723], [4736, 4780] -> 0.98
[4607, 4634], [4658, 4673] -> 1.04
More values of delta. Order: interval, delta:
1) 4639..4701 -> 4641.81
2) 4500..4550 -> 4502.85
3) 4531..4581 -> 4538.24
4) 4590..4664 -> 4609.86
